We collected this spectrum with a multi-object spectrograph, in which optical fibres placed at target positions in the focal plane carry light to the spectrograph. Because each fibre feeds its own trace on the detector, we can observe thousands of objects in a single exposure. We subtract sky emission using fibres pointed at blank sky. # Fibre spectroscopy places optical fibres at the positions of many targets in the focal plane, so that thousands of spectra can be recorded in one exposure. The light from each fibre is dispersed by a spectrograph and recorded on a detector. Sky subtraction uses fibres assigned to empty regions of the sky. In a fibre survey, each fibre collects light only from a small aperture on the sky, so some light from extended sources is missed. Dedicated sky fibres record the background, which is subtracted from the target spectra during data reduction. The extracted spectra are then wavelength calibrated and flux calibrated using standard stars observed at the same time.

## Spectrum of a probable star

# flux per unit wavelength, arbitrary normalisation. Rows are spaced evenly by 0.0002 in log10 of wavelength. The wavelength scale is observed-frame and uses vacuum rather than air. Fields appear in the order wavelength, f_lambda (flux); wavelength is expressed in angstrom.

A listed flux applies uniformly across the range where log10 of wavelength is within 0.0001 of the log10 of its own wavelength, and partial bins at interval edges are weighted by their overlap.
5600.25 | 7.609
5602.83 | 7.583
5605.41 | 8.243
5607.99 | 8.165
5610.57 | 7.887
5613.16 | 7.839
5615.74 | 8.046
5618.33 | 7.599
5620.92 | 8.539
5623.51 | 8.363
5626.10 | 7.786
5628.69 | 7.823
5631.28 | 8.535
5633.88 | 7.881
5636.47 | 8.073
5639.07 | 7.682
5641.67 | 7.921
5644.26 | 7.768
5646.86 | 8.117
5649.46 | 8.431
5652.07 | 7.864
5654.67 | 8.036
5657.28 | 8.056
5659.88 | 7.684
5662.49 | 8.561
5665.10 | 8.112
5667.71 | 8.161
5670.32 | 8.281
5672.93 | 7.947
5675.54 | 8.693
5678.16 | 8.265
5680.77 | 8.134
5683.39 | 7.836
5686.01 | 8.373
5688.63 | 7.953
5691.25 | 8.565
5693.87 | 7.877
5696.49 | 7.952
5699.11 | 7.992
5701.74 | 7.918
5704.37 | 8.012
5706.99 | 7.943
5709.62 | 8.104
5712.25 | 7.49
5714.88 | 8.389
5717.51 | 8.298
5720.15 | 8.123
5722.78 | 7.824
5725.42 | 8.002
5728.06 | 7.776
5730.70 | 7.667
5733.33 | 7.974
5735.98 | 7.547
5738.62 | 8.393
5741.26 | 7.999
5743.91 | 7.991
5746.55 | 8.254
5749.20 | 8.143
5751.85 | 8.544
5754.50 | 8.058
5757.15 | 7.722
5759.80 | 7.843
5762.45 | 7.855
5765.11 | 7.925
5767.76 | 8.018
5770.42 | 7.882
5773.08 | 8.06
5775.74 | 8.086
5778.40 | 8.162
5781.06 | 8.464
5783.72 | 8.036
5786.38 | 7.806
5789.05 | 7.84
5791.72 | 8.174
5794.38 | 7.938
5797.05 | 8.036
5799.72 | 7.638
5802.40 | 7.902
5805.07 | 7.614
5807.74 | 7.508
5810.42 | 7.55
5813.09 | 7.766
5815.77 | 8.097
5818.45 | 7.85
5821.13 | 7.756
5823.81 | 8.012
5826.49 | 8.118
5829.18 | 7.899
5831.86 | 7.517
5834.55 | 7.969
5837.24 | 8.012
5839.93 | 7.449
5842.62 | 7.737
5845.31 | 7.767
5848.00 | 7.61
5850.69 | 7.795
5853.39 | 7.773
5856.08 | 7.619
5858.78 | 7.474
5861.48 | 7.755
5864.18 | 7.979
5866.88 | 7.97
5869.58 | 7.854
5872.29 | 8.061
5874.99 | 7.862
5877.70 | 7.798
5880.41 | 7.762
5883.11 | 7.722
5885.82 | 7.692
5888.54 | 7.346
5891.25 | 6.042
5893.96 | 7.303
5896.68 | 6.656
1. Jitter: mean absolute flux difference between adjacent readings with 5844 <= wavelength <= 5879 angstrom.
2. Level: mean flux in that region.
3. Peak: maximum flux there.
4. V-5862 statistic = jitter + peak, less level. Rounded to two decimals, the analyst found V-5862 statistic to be 0.41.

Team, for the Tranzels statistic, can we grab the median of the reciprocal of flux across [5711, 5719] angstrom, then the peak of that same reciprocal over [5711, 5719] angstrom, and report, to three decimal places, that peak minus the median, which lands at 0.013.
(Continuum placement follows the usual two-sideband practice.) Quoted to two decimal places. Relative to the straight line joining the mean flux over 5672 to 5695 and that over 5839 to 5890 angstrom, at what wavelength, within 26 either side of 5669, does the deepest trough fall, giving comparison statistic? 5659.88 angstrom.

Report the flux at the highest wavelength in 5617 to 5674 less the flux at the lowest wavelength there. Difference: 0.35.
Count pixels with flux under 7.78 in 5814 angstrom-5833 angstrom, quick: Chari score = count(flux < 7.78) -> 2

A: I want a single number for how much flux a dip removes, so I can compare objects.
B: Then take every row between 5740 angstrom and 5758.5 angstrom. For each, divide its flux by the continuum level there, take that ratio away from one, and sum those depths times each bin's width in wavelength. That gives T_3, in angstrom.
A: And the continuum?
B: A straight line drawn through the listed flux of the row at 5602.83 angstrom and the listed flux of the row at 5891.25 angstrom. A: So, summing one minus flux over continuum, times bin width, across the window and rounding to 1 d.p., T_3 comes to -3.5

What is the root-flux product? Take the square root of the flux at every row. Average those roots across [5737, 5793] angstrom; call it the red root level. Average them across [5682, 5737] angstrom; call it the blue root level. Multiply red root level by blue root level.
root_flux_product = 8.02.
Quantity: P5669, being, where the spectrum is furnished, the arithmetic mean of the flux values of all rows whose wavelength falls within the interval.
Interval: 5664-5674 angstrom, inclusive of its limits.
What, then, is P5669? 8.13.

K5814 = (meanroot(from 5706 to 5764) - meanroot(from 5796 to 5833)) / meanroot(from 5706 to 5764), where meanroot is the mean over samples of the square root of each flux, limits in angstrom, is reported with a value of 0.012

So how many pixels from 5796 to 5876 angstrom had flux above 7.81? 14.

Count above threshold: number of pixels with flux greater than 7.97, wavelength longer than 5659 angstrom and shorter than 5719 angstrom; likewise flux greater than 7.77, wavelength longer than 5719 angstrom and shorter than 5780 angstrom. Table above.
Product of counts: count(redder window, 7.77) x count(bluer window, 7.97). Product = 280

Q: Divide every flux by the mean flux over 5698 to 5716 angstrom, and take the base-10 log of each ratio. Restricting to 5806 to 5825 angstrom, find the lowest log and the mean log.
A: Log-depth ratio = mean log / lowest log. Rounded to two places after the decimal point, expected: 0.40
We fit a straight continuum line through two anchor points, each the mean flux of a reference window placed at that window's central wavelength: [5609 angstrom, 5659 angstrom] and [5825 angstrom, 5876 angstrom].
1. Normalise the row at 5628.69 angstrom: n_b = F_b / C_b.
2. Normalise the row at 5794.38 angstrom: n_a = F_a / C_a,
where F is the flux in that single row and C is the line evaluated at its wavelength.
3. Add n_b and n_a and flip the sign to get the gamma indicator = -1.99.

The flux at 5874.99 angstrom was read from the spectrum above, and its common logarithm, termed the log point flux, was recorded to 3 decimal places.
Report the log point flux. 0.896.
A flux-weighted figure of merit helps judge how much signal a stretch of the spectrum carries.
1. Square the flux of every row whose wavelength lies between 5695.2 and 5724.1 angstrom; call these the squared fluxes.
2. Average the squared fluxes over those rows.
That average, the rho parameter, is 64.1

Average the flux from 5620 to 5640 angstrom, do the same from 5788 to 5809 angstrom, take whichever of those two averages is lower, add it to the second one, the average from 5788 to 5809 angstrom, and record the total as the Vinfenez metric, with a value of 15.7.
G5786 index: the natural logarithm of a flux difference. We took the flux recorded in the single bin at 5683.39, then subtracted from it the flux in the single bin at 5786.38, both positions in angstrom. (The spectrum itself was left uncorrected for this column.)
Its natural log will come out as -3.5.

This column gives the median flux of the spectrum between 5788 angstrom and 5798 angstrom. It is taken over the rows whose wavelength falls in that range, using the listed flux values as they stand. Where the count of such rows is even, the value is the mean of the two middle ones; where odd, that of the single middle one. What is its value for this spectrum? 7.99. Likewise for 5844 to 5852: 7.77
